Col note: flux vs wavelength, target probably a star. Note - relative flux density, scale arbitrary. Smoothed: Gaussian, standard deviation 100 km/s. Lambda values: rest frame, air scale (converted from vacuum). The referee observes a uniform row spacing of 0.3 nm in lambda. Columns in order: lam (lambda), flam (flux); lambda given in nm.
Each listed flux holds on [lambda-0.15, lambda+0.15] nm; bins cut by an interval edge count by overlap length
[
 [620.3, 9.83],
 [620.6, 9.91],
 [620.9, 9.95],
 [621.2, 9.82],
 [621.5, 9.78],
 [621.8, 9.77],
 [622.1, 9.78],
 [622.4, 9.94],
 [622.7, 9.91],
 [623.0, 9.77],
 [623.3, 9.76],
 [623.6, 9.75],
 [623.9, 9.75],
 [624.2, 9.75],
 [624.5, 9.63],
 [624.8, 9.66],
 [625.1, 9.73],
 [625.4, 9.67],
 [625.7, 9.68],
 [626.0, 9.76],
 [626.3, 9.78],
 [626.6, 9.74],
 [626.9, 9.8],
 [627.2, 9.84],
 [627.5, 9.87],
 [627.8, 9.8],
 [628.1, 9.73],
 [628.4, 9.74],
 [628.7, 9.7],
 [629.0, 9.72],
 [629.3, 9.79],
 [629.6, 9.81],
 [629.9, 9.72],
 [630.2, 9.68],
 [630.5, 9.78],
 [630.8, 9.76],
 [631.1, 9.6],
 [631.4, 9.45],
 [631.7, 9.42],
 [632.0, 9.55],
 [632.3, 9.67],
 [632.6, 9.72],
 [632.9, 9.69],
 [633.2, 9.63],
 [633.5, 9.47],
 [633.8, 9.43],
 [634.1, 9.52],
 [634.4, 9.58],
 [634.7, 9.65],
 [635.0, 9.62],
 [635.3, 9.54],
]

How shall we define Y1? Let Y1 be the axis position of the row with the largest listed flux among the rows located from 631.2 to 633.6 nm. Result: 632.6 nm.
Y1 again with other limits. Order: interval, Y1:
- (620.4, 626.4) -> 620.9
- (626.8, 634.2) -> 627.5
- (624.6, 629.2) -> 627.5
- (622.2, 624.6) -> 622.4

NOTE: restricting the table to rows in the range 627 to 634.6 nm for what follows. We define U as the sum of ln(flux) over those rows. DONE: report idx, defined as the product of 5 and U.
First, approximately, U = 57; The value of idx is 284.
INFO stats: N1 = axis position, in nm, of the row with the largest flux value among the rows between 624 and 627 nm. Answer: 626.9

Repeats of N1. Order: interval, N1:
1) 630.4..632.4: 630.5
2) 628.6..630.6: 629.6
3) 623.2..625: 623.3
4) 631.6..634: 632.6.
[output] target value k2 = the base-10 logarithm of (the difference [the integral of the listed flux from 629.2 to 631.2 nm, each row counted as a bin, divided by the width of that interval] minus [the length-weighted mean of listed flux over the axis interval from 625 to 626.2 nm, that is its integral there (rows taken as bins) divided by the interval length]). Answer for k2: -1.62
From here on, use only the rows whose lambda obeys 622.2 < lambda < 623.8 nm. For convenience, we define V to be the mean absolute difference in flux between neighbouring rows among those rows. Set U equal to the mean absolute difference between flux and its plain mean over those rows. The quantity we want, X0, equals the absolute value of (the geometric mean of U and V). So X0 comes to 0.06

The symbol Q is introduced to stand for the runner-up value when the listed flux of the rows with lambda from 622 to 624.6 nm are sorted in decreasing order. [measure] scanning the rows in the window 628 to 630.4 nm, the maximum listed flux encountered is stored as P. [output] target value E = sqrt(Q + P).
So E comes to 4.44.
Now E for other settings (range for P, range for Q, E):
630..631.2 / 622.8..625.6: 4.42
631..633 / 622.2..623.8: 4.43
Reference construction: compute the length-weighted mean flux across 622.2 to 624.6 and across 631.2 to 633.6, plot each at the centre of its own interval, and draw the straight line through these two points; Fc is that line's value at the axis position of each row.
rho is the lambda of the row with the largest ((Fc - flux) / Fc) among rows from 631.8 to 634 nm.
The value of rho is 633.8 nm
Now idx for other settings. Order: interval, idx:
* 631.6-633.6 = 79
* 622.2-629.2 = 262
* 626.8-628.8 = 80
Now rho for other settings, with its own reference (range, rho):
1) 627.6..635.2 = 631.7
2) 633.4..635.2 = 633.8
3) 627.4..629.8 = 628.7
